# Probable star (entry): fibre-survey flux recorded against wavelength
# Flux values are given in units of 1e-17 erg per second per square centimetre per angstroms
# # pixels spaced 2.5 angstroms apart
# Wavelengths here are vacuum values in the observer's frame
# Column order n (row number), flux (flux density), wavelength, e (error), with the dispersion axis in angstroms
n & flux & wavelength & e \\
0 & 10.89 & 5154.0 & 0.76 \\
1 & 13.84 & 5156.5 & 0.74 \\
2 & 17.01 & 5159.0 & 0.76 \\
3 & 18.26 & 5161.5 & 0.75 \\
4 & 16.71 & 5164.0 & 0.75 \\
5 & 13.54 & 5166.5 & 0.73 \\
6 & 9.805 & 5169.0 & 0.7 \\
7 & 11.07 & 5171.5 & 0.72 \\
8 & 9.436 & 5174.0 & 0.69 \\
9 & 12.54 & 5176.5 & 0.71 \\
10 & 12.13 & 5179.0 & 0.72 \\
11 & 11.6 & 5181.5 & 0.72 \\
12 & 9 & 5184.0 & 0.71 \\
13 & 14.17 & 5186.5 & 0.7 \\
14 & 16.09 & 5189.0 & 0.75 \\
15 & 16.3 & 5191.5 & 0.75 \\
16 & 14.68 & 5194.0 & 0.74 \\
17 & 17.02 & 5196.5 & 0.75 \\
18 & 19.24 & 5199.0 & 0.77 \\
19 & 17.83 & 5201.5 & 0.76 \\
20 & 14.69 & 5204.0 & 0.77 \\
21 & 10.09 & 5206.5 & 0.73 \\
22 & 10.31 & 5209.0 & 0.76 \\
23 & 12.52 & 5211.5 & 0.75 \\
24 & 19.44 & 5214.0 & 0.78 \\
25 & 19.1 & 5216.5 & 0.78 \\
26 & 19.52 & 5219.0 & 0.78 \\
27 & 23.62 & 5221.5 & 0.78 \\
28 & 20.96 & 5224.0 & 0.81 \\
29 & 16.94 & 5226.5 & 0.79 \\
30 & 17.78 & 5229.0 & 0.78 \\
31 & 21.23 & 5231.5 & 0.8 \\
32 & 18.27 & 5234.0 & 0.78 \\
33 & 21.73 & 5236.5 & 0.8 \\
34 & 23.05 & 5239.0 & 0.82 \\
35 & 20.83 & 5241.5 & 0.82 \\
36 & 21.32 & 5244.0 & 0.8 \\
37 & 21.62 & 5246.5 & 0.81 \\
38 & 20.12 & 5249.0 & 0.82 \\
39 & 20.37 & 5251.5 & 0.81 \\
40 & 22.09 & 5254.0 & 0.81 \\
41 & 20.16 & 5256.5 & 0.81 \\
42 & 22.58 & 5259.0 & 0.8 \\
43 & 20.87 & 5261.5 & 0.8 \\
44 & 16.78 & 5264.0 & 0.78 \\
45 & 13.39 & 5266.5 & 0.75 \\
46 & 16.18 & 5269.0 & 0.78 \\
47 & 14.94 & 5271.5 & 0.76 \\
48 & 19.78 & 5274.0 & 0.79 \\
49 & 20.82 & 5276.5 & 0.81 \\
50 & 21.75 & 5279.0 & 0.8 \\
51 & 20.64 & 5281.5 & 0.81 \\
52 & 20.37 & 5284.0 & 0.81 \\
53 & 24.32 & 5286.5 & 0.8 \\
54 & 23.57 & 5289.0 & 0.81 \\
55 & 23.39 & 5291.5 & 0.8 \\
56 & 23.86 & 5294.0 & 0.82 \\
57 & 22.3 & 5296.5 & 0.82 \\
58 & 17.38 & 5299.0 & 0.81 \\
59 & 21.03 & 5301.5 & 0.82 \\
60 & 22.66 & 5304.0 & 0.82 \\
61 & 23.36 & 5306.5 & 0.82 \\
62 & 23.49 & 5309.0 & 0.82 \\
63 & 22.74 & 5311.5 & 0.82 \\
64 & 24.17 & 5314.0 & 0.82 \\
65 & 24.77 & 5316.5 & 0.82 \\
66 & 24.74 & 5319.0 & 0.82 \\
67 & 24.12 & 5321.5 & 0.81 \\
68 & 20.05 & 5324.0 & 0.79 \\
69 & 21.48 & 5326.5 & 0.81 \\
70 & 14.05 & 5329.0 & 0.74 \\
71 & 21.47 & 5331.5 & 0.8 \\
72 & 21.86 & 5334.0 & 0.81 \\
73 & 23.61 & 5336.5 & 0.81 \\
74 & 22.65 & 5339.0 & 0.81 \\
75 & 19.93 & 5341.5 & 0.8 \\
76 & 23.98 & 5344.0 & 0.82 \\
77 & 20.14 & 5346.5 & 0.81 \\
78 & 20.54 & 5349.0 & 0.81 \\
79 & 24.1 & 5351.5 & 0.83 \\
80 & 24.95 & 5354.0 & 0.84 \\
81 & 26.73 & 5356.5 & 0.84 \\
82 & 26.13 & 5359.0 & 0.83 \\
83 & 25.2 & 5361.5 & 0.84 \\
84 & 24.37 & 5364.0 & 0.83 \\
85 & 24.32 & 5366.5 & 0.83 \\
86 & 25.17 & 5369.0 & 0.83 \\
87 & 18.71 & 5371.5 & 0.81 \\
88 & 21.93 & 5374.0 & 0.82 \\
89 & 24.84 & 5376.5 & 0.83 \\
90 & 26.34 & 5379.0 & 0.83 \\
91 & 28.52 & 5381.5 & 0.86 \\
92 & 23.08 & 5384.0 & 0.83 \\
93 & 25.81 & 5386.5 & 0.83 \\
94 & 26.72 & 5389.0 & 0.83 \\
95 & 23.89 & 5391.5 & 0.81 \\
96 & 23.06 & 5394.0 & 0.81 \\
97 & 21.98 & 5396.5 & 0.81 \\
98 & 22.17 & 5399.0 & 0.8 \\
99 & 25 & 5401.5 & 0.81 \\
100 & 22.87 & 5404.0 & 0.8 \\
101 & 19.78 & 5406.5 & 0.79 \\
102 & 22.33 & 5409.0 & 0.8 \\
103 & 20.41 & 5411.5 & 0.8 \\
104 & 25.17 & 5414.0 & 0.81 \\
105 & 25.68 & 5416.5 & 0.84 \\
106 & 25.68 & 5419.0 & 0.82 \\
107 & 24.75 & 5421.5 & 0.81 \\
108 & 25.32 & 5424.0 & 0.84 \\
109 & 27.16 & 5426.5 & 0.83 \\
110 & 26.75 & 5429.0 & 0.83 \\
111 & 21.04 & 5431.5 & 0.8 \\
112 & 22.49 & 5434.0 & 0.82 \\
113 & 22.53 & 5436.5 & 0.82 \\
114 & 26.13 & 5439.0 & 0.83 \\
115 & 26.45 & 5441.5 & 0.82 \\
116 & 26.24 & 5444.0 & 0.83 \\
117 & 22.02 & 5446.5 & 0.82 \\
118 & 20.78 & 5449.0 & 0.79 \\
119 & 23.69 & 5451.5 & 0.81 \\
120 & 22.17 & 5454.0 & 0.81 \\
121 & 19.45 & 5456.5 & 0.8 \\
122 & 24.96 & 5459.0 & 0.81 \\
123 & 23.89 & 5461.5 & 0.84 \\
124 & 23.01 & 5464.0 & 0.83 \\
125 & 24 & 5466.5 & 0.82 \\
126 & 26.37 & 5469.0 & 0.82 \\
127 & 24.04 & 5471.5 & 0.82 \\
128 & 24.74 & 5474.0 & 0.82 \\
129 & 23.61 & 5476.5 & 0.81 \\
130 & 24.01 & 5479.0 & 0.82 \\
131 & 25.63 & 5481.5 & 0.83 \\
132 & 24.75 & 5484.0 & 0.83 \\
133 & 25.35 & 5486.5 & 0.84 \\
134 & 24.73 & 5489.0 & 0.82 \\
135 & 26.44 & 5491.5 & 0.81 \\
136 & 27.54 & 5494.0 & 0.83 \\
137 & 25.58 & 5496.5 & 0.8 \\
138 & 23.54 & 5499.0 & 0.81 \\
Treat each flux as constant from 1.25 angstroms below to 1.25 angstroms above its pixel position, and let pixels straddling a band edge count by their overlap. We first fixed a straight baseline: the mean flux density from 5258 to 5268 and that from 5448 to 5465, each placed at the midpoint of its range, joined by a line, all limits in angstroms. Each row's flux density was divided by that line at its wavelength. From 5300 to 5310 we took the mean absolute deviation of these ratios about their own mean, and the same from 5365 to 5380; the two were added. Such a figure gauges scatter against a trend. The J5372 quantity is 0.143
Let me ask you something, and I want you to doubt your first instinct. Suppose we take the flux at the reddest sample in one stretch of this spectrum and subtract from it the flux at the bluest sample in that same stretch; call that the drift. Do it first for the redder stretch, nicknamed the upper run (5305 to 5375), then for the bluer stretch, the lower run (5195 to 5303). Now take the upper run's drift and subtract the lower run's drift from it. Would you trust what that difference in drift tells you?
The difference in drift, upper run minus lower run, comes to -5.4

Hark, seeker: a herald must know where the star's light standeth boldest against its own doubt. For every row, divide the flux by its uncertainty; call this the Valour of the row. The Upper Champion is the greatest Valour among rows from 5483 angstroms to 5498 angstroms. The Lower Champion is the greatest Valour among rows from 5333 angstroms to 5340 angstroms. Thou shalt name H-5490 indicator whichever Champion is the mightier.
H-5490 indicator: 33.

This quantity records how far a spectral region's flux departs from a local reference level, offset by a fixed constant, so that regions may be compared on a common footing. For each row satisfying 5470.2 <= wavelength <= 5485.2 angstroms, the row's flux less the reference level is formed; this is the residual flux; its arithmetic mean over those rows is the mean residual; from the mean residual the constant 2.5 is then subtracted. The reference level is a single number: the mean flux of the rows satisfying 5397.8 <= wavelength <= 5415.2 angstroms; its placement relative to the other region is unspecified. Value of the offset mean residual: -0.6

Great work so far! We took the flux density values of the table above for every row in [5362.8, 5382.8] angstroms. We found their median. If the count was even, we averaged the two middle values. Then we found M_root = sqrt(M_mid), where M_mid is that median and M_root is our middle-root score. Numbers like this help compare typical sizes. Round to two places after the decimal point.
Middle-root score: 4.96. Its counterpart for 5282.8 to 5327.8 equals 4.83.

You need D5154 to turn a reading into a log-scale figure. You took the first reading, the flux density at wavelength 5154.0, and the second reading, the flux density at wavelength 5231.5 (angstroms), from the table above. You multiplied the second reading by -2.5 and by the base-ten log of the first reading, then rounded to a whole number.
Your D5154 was -55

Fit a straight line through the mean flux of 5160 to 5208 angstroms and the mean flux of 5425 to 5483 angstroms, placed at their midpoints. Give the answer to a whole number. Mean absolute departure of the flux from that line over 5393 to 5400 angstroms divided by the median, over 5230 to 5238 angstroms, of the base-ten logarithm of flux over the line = 4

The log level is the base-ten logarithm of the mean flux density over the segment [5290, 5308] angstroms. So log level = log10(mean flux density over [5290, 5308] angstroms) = 1.34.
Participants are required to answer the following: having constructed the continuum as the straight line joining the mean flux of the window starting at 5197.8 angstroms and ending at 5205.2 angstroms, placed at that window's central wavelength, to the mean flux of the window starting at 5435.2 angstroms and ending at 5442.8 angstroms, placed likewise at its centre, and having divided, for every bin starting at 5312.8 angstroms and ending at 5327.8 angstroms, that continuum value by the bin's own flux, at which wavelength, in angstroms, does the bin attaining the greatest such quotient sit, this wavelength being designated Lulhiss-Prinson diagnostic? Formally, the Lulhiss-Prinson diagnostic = 5324.0 angstroms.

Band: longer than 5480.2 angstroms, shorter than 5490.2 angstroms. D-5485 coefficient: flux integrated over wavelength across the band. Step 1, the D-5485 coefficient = 251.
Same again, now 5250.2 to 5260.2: 213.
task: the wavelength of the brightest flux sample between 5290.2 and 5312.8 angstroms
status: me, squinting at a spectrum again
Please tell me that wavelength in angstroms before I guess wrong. 5294.0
